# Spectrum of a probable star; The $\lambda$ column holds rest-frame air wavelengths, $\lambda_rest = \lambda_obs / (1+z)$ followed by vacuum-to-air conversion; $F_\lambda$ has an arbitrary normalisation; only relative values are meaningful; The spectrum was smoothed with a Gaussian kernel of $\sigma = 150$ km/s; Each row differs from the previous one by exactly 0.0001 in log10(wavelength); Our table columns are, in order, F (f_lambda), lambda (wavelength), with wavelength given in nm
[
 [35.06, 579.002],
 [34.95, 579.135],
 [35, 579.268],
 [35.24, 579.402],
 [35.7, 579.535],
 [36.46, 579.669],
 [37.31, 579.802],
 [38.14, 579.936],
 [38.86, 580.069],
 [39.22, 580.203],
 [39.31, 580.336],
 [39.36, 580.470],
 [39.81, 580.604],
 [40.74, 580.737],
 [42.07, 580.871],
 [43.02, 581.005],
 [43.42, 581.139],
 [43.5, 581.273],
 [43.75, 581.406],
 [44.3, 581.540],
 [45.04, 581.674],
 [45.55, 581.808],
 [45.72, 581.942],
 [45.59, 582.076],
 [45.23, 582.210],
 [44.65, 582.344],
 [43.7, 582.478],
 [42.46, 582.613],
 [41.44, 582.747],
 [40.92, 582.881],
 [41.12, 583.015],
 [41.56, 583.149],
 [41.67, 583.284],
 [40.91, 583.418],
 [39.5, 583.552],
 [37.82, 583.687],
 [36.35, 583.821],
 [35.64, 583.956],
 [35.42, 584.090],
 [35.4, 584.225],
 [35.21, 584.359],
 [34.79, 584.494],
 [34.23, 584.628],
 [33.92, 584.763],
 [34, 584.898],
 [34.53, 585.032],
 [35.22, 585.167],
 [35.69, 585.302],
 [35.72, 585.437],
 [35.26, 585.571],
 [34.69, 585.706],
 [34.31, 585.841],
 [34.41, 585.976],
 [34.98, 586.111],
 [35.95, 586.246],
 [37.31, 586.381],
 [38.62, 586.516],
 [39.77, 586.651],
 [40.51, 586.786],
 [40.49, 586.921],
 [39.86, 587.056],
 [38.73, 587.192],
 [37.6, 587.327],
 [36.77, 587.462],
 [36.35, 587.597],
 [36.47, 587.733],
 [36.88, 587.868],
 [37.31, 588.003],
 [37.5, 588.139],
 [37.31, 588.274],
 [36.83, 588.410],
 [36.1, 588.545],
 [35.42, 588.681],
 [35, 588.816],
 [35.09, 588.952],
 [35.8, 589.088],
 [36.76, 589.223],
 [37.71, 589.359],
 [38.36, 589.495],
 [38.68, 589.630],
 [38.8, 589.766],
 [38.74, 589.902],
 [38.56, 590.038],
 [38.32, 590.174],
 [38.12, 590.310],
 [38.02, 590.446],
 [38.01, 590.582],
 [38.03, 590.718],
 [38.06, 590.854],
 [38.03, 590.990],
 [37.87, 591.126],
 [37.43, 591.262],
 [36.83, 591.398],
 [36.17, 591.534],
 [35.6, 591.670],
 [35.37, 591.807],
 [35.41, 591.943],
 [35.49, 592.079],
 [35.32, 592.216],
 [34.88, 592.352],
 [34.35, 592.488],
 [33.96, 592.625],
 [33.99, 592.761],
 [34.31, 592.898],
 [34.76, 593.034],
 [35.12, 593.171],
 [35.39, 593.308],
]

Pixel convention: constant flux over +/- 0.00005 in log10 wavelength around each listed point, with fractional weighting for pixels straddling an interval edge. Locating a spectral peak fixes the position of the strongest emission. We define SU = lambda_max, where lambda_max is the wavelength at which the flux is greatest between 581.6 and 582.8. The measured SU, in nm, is 581.942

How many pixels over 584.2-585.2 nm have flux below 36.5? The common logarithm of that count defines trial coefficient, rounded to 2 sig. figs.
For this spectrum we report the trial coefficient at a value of 0.90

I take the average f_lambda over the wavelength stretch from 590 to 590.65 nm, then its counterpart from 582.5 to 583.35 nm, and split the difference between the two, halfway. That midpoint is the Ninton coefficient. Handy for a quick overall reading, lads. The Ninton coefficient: 39.9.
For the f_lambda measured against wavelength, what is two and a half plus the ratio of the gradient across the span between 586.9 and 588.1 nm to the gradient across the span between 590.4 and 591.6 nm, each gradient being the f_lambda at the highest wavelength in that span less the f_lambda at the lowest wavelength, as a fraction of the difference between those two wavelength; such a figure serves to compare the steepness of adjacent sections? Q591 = 4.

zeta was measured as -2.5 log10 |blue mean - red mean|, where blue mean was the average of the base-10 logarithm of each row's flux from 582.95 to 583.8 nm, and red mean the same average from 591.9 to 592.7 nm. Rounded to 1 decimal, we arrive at 3.0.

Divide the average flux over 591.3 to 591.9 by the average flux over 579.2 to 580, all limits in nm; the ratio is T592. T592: 0.99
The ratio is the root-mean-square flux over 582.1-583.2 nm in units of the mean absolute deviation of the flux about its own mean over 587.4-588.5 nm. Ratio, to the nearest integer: 128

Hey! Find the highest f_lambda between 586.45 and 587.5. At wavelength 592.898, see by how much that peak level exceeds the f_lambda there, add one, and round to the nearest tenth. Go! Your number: 7.2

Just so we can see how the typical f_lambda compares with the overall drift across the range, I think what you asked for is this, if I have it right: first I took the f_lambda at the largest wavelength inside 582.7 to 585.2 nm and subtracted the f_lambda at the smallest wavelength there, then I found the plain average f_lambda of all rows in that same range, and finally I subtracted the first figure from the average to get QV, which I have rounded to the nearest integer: 44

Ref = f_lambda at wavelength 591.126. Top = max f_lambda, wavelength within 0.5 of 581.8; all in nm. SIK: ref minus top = -8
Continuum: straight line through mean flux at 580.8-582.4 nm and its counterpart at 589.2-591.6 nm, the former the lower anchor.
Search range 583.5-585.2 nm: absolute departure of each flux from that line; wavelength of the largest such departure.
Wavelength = 584.763 nm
